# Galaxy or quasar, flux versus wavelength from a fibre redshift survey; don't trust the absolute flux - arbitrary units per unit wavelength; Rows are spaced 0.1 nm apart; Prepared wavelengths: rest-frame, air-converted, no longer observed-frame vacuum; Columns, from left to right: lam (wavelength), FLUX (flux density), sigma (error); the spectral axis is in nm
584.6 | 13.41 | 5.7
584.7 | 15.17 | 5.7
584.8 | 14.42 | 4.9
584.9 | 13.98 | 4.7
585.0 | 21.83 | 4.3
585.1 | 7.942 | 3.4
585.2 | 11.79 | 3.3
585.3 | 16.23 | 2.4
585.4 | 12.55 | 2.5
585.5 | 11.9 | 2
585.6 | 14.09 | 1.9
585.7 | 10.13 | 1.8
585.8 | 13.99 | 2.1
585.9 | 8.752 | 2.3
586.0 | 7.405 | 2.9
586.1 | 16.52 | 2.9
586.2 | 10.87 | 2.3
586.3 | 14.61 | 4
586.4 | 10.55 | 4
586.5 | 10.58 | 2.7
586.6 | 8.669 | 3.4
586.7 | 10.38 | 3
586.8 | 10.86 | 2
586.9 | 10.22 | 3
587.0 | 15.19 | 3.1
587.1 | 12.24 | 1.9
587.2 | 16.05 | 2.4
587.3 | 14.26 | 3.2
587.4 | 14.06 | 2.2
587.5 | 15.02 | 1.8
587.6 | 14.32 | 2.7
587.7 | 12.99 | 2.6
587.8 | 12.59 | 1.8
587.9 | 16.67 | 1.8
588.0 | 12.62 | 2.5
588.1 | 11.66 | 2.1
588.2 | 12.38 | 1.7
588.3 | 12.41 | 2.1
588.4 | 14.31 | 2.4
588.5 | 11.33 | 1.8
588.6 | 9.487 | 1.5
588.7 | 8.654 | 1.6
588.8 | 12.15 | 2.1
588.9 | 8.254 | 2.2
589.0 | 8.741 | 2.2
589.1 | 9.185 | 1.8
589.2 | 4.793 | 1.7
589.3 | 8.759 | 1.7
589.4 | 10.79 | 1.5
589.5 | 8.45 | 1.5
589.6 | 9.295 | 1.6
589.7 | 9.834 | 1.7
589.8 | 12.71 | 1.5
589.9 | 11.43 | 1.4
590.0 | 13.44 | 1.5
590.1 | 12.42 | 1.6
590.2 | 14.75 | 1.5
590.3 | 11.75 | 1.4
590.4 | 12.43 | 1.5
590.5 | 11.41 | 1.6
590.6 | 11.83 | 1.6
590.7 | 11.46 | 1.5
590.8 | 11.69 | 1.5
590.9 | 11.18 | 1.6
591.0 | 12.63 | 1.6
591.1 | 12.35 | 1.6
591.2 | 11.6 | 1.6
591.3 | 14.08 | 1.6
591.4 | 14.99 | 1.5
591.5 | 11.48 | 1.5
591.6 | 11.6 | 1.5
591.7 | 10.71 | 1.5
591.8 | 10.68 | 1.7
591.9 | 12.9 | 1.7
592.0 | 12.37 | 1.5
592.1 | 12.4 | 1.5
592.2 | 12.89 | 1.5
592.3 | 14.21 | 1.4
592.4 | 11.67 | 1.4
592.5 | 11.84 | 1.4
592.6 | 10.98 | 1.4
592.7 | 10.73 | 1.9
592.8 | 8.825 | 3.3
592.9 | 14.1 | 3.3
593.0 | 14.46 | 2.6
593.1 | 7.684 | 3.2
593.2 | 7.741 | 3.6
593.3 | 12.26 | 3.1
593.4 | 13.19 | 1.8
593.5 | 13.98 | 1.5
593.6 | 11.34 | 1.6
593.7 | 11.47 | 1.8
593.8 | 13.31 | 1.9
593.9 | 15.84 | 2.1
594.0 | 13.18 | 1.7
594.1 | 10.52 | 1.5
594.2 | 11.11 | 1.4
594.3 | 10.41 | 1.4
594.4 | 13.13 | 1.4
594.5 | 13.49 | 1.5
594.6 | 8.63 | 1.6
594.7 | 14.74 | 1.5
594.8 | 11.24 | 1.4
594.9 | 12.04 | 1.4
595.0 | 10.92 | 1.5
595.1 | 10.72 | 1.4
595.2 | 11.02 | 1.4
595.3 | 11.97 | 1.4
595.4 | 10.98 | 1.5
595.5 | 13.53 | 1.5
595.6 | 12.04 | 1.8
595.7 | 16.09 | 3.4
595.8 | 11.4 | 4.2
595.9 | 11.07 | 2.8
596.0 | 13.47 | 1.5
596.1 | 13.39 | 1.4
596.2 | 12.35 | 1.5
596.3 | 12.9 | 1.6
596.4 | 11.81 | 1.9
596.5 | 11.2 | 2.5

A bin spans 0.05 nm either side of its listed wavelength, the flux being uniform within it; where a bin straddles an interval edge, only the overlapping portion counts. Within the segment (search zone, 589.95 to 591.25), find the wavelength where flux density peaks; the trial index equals 590.2 nm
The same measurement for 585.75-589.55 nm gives 587.9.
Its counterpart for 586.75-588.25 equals 587.9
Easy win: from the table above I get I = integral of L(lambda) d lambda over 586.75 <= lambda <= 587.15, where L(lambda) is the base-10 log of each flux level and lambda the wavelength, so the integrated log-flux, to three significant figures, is 0.431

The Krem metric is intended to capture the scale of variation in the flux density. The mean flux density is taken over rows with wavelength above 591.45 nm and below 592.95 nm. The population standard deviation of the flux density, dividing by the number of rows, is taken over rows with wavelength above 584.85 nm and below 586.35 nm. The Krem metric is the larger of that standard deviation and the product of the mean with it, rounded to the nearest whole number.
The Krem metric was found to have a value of 43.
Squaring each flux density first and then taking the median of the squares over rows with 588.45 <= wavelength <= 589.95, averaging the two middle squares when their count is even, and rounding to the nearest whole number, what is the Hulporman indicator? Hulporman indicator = 86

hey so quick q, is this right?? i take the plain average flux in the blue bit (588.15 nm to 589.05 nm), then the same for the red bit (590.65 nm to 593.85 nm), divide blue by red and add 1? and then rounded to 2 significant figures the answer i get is 1.9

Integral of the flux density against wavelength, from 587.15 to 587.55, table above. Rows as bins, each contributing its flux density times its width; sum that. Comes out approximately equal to 5.94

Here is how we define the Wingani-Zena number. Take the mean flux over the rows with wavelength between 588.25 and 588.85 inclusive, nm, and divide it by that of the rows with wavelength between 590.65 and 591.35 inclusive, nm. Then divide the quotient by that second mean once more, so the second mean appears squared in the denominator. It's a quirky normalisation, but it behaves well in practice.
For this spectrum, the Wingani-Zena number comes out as 0.077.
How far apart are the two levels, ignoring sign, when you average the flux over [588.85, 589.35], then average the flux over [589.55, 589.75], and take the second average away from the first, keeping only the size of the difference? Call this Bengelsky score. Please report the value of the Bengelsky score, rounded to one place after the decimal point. 1.6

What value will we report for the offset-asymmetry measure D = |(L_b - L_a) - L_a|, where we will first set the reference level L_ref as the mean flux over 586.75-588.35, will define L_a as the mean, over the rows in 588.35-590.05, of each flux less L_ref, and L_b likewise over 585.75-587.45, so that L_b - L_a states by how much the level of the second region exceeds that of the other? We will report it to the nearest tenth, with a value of 5.2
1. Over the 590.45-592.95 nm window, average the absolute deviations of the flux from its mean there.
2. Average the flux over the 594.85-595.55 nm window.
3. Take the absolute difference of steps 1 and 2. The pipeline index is 10.6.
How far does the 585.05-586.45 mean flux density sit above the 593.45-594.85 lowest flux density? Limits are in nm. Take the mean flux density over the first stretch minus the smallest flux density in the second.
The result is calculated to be 3.3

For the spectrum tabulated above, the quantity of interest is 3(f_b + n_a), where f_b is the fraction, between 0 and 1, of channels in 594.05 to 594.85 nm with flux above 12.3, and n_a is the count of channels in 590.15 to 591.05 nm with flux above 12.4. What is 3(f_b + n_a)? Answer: 10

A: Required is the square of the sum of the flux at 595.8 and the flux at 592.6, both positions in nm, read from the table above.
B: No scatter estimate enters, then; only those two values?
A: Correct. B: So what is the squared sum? 501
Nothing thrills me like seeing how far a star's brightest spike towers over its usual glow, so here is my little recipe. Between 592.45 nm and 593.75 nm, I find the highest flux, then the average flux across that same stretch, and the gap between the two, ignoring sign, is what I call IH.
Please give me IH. 3.0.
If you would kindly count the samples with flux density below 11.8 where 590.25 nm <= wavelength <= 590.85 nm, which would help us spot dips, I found 4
